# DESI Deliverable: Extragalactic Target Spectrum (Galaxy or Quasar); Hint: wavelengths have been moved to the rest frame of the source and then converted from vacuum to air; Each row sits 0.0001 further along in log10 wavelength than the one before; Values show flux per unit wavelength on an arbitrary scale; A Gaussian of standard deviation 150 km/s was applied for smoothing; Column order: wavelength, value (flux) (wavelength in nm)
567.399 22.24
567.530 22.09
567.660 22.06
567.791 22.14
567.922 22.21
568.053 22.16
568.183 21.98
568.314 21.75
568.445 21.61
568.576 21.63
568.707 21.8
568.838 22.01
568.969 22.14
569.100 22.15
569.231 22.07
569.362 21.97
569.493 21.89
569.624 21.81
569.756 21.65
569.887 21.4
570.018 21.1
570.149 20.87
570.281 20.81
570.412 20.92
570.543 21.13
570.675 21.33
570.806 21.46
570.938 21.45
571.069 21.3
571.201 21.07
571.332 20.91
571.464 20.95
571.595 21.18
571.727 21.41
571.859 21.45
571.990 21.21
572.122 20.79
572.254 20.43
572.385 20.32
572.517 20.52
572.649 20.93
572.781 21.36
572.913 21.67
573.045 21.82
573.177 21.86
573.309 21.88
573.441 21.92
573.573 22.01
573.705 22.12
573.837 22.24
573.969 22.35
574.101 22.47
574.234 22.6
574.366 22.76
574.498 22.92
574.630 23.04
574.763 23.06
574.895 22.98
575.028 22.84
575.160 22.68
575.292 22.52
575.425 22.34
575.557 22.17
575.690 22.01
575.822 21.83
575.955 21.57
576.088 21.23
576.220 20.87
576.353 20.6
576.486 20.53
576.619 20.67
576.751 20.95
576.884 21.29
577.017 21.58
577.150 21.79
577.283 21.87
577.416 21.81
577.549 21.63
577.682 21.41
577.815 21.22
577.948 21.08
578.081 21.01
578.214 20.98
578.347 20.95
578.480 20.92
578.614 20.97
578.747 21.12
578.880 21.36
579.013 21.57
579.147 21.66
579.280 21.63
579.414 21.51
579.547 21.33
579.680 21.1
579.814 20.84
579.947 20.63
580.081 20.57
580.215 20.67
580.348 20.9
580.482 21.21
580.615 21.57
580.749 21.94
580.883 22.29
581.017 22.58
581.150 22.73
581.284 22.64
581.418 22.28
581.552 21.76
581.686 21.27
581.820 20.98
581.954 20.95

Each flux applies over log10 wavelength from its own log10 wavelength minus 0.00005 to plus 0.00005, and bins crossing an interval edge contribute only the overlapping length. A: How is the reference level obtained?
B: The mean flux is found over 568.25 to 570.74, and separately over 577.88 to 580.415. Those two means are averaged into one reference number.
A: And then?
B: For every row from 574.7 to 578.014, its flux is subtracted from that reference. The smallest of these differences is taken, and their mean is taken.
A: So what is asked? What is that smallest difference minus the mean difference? -1.36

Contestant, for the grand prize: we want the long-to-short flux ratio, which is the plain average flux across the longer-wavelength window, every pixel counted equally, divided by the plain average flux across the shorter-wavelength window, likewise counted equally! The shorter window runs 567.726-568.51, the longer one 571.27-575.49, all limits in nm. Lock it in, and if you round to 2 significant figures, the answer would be 0.99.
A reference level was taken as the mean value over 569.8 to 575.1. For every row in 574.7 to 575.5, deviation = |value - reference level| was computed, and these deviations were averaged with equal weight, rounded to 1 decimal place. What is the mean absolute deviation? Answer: 1.1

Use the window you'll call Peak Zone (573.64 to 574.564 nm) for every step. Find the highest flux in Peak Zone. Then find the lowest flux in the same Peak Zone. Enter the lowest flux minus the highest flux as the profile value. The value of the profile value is -0.80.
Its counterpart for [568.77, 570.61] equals -1.34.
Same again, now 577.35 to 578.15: -0.80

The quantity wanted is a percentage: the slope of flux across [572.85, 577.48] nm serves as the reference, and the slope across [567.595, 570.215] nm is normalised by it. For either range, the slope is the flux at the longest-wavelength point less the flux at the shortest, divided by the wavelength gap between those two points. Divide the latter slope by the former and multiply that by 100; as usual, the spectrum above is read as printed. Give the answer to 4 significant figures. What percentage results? -1538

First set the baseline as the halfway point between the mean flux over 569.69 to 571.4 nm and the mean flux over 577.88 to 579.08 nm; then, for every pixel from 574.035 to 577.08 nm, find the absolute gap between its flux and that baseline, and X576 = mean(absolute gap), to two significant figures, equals 1.0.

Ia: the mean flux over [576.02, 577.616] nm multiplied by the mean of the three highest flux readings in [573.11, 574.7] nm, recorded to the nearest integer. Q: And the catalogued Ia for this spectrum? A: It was 486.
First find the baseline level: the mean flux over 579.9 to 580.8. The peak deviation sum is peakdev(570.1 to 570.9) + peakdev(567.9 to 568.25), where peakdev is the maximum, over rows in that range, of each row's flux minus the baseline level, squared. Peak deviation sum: 1.5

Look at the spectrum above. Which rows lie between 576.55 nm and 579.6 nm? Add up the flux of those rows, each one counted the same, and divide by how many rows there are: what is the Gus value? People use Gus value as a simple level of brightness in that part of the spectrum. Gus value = 21.3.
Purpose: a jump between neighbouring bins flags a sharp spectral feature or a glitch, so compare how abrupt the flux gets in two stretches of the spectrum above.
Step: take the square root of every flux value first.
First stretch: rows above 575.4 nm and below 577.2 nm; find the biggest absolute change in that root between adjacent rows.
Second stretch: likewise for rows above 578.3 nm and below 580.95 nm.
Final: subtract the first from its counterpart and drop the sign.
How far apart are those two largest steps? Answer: 0.0004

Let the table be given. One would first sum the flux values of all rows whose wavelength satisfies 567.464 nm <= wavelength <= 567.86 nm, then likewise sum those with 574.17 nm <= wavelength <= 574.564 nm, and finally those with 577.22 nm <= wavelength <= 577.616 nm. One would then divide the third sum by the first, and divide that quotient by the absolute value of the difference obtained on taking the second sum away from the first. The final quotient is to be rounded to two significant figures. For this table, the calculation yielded 0.50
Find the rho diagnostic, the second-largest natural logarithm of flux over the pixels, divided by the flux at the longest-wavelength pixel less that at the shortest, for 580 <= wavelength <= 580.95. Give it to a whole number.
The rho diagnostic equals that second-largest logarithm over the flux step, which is 2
